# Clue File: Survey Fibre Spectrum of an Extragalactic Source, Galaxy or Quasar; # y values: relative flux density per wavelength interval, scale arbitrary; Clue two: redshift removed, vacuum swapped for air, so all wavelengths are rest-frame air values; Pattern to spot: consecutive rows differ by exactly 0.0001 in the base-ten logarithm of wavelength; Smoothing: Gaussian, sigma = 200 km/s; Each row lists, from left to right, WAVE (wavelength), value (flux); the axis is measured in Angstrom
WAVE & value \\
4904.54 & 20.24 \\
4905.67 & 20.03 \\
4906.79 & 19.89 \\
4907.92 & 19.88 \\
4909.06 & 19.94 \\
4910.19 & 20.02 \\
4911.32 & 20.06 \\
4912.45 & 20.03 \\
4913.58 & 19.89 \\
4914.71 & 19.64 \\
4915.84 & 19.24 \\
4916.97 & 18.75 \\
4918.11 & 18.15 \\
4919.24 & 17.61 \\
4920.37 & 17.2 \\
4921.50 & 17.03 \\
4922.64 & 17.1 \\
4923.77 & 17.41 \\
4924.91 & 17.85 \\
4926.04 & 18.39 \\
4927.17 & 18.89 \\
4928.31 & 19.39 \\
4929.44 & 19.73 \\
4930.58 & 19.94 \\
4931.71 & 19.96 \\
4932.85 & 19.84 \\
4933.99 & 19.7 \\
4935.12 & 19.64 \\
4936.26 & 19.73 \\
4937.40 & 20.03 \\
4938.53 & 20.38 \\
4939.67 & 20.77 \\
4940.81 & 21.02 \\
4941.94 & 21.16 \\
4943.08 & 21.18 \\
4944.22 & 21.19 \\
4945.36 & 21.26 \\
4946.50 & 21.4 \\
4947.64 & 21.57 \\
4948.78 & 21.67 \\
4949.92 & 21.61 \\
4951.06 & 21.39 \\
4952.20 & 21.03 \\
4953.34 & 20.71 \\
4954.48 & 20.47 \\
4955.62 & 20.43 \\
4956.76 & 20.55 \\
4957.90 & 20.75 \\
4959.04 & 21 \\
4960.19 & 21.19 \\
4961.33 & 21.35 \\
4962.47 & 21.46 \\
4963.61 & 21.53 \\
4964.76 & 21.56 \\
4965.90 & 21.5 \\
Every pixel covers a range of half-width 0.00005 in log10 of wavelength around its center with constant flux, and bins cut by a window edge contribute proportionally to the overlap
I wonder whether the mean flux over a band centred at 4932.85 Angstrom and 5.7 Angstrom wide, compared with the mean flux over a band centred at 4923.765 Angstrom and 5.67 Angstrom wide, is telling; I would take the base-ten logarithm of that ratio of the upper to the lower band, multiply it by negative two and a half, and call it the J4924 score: -0.13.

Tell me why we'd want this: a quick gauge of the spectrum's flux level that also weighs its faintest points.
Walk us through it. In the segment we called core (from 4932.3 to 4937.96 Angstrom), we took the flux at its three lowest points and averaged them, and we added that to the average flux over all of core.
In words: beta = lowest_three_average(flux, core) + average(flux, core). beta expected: 39.5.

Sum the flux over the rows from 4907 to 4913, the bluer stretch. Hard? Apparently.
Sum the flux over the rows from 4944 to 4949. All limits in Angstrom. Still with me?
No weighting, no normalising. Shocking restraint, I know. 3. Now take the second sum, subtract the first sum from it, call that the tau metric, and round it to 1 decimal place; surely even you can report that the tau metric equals 7.2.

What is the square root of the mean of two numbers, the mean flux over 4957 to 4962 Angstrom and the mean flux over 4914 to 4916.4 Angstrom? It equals 4.50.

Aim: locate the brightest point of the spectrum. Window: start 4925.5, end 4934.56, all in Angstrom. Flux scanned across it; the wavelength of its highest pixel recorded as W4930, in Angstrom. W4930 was 4931.71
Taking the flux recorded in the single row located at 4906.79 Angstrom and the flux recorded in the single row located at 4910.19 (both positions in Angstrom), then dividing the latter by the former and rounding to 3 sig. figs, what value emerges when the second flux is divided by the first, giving 1.01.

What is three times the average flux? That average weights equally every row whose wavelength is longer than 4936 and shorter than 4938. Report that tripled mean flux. 60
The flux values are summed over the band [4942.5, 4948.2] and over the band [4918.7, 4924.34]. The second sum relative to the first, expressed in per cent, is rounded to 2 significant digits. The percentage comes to 81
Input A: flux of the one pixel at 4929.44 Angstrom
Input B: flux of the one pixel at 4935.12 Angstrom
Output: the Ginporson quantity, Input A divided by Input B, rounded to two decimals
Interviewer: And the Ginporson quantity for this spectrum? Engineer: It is 1.00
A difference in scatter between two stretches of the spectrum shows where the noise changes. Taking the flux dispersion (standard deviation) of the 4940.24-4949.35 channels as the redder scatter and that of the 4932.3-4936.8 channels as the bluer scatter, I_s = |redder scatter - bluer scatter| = 0.14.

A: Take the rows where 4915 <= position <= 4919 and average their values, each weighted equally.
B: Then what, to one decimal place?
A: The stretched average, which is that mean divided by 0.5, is 37.4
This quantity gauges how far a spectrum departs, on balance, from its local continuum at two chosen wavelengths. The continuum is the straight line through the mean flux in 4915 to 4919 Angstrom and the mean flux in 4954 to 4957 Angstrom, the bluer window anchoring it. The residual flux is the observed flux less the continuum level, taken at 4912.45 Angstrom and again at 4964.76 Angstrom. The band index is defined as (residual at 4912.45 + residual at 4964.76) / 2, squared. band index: 1.2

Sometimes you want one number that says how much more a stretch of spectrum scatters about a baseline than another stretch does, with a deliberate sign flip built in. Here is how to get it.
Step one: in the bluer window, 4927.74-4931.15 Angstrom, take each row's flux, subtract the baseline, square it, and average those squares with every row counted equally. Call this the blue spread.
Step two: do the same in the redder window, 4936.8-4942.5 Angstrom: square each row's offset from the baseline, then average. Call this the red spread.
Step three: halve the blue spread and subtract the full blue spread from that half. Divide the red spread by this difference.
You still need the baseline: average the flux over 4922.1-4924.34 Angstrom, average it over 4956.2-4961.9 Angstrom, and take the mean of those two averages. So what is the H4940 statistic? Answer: -14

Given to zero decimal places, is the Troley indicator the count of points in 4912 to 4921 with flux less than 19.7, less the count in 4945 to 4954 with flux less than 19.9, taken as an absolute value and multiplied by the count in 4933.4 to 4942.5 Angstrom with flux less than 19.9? 18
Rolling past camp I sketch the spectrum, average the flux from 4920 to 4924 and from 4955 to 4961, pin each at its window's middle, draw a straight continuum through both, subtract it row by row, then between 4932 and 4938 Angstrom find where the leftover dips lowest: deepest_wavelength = 4936.26 Angstrom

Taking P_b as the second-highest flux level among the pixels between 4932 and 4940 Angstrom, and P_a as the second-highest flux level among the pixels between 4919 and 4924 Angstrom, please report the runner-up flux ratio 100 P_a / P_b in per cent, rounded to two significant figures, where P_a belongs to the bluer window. 85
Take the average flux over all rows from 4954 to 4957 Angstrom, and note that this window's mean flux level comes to 20.5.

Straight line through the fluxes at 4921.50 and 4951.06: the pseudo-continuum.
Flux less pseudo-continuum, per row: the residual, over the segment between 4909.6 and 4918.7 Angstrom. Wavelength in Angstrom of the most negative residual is 4918.11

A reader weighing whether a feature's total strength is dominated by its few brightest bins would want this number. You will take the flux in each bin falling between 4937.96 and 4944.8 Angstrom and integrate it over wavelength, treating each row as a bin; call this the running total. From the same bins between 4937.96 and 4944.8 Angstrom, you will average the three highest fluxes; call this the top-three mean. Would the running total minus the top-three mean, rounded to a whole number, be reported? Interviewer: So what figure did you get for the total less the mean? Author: 122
